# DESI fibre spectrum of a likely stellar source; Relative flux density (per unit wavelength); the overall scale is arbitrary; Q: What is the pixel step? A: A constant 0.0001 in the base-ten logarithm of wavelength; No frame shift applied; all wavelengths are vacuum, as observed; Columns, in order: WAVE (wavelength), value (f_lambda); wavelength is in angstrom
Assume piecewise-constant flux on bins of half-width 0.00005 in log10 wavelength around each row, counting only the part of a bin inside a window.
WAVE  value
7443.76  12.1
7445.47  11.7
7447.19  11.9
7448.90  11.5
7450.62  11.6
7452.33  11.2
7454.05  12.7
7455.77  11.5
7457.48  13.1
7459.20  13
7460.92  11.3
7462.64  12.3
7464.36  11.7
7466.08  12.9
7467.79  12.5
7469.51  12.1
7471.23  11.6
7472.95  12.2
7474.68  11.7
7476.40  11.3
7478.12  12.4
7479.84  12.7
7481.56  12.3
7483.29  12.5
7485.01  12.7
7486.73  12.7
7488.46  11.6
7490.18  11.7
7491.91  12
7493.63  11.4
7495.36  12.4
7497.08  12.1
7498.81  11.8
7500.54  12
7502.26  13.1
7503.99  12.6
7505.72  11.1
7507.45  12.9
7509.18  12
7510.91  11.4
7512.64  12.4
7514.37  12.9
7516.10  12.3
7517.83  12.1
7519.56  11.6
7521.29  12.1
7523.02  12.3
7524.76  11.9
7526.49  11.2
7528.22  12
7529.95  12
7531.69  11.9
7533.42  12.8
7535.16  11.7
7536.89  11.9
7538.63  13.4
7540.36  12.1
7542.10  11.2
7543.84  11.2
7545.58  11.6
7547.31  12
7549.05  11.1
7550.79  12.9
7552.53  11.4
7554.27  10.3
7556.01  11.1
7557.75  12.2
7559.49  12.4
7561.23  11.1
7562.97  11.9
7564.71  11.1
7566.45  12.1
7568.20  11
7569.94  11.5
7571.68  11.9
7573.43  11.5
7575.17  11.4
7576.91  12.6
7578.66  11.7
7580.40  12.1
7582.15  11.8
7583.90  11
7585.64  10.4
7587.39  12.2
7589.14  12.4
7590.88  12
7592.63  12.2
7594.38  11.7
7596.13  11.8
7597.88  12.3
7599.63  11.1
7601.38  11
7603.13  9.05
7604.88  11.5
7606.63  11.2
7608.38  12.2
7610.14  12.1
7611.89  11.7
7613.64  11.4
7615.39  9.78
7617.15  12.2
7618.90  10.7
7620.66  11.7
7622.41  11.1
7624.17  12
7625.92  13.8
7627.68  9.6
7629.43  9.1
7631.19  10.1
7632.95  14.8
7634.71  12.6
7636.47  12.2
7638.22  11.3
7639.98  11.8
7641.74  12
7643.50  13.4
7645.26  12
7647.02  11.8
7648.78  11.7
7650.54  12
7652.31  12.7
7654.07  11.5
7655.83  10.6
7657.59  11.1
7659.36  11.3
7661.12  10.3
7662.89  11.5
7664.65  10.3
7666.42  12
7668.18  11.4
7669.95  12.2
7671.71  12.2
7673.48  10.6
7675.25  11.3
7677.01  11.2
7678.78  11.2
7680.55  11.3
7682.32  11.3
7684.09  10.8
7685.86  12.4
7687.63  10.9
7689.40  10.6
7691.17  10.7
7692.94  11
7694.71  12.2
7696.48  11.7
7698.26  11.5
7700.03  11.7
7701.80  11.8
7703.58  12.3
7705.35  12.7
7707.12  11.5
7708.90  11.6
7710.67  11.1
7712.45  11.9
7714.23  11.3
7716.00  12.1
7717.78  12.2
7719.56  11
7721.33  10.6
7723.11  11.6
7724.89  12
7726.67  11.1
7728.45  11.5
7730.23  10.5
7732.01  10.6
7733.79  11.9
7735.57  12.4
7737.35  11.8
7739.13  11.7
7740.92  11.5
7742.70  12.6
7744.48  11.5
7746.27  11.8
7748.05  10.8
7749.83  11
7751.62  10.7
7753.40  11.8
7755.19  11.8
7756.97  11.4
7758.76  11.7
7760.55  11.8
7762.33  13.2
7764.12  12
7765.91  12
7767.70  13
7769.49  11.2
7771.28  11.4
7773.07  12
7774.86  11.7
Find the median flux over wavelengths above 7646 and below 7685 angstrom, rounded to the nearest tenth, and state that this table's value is 11.3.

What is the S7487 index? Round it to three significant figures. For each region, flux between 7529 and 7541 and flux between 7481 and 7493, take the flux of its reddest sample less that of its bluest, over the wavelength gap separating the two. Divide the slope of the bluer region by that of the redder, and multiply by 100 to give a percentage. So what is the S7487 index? -302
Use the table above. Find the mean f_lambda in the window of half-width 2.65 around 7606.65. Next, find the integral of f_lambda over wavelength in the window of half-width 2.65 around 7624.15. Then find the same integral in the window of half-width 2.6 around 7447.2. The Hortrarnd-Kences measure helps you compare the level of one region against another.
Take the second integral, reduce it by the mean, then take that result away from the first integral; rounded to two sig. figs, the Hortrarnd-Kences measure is 16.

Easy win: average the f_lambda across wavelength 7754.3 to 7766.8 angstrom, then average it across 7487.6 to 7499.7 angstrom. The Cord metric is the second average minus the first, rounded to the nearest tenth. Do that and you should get -0.1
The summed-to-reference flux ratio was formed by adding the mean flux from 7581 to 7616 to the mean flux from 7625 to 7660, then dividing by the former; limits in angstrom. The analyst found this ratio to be 2.03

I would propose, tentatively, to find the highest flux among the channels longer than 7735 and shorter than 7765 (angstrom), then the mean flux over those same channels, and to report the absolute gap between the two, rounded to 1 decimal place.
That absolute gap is 1.5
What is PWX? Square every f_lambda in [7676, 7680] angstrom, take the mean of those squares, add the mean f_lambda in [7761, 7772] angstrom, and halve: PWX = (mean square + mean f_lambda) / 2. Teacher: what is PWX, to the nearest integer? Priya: 69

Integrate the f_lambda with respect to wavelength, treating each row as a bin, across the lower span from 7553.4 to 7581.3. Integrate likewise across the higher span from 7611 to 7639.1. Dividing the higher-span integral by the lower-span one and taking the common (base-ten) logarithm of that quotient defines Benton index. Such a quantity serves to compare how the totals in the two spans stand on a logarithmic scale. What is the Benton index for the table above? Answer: -0.001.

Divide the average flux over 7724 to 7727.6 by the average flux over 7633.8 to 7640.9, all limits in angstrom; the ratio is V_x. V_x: 0.96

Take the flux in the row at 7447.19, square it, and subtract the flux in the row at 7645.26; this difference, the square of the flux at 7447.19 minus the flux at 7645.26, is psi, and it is 130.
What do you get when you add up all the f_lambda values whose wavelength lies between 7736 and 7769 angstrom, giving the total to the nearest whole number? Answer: 212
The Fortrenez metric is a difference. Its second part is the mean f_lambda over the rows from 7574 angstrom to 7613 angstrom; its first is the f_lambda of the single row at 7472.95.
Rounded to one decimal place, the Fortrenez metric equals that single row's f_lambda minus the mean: 0.6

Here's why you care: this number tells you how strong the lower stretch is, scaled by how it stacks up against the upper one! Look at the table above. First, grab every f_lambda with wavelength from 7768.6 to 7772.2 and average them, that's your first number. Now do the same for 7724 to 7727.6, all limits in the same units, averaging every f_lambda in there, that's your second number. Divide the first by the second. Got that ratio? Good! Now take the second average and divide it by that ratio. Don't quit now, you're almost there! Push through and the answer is 11.8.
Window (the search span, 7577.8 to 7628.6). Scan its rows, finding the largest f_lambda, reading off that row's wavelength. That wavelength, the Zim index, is 7625.92 angstrom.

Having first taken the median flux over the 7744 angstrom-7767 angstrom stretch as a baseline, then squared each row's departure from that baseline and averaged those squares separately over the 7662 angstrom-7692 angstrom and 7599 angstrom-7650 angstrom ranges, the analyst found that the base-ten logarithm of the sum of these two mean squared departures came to 0.35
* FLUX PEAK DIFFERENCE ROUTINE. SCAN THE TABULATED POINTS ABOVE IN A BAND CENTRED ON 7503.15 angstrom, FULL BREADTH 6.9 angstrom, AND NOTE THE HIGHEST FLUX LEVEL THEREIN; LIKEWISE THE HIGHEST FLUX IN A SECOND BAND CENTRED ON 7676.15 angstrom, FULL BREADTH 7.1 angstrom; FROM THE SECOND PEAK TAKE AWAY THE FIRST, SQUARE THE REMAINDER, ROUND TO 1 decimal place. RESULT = 3.2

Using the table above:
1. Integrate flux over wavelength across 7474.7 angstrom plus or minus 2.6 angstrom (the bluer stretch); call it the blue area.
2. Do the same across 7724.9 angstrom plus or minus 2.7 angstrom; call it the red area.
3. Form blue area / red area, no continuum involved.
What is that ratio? 0.98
